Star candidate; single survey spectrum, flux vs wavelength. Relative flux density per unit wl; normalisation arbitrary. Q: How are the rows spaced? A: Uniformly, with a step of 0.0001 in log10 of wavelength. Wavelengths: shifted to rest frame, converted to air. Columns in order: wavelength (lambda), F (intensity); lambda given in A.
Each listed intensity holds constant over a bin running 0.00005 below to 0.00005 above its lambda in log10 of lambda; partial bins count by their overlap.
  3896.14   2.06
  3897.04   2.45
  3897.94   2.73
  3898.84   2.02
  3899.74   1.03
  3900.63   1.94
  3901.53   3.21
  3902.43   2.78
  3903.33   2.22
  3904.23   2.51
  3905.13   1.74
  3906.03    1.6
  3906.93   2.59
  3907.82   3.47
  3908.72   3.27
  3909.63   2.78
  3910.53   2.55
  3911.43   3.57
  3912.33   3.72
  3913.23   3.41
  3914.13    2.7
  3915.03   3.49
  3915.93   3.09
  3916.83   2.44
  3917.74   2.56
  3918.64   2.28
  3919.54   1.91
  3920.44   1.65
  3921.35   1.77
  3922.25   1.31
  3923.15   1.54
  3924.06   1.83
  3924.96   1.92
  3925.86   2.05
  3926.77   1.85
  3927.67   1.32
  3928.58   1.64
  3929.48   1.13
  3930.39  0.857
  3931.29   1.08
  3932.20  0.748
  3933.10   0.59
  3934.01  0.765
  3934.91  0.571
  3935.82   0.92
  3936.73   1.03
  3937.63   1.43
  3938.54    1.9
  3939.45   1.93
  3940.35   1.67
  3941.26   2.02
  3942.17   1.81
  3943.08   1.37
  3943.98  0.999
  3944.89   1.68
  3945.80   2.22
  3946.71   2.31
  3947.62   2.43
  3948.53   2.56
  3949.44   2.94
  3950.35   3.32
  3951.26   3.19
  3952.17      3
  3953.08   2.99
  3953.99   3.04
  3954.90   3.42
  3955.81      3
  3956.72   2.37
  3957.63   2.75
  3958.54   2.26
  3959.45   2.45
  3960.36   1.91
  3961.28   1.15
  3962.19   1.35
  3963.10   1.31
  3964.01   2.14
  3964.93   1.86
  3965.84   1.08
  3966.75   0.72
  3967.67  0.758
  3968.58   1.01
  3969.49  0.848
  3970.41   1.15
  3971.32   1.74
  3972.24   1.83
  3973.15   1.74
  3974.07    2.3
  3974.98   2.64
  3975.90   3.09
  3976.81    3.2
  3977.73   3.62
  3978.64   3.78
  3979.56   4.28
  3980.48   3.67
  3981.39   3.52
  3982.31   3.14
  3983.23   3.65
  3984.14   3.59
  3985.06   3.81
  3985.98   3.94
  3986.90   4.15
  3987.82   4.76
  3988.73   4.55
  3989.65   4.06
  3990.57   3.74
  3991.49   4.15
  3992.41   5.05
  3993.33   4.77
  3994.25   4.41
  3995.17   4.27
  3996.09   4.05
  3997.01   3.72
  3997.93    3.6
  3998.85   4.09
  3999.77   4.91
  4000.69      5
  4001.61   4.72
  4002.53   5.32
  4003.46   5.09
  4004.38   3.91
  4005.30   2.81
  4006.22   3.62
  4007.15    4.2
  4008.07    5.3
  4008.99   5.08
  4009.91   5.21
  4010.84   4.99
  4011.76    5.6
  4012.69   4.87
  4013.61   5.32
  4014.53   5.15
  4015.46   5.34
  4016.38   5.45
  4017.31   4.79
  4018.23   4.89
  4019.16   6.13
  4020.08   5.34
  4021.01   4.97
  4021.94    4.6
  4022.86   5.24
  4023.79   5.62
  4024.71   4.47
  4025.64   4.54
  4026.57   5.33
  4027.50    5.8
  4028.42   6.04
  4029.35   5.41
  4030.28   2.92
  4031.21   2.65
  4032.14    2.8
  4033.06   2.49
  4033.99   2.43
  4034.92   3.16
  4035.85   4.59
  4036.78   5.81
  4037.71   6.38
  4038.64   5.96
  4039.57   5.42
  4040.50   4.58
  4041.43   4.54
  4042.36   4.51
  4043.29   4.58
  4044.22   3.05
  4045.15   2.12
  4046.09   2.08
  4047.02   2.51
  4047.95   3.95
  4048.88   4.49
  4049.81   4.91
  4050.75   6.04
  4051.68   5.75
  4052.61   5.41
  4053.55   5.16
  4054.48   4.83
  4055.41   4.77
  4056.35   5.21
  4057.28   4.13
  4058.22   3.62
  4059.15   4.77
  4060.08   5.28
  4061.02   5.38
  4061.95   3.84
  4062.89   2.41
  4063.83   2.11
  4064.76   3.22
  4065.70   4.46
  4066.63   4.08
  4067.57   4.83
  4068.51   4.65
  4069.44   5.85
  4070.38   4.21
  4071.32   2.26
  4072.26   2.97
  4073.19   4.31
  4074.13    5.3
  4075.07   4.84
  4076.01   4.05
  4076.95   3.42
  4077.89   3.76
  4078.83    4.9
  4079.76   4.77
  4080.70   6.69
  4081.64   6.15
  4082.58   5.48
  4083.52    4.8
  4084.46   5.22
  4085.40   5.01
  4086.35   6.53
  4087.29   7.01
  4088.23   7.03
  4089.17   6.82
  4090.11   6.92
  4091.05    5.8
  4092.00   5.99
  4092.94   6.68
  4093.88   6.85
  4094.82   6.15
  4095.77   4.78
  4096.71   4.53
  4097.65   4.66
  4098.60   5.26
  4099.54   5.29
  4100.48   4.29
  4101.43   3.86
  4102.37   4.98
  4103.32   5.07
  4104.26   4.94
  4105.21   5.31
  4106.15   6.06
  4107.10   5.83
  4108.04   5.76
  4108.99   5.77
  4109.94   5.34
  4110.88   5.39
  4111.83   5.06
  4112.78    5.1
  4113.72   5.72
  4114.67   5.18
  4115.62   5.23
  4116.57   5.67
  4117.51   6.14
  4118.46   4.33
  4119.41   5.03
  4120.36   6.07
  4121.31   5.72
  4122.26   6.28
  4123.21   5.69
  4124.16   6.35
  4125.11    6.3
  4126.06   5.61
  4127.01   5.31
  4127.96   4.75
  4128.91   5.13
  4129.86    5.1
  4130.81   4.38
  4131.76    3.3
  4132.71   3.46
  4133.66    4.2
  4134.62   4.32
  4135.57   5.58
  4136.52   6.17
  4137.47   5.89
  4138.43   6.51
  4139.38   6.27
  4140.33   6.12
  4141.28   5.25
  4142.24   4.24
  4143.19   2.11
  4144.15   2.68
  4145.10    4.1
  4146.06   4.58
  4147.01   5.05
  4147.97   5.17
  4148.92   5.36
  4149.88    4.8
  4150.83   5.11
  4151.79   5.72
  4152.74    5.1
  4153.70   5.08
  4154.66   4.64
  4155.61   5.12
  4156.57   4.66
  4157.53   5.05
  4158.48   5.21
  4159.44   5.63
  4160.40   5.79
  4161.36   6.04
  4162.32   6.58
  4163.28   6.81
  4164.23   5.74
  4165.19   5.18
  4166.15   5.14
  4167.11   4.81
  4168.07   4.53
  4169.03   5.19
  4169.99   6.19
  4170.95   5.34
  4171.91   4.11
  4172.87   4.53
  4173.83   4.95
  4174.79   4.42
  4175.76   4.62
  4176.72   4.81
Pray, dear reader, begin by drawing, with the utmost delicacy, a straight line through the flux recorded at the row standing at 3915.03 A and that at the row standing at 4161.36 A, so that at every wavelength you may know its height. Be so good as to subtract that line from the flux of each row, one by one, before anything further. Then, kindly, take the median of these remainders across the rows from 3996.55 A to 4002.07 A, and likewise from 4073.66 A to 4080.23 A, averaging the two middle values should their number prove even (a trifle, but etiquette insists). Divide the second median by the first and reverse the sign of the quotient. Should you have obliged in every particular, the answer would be 12.9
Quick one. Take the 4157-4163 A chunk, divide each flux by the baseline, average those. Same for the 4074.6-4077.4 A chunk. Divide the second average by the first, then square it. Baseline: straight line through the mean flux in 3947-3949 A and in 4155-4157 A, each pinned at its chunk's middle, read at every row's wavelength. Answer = 0.8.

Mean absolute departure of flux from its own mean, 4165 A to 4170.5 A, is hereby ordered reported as 0.35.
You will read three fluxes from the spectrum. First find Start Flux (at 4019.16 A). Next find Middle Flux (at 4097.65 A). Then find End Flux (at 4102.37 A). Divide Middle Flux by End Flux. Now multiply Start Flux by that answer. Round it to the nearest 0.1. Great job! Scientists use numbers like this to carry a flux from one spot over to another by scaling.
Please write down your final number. 5.7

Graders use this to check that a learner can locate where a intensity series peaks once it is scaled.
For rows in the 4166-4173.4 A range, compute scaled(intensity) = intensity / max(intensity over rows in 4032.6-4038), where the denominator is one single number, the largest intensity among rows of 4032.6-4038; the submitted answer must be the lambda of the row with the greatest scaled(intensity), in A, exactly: 4169.99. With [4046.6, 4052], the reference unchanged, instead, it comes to 4050.75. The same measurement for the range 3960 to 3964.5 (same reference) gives 3964.01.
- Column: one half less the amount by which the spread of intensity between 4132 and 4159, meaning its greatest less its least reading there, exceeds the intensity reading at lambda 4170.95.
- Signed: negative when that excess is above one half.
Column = 1.4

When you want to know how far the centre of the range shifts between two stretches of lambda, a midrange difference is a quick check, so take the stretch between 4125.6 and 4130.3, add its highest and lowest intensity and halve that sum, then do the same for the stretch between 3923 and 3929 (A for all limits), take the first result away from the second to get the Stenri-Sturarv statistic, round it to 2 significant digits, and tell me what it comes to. -3.5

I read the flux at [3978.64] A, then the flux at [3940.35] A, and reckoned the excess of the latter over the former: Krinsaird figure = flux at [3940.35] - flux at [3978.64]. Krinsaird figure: -2.1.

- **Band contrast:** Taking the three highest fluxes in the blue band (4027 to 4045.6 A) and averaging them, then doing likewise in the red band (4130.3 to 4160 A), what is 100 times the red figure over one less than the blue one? 123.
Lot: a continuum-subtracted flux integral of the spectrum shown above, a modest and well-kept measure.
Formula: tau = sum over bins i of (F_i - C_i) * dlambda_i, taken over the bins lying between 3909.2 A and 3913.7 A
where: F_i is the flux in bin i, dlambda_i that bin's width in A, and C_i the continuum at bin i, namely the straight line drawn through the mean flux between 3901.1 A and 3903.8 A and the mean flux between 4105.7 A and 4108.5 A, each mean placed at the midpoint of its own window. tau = 1.5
